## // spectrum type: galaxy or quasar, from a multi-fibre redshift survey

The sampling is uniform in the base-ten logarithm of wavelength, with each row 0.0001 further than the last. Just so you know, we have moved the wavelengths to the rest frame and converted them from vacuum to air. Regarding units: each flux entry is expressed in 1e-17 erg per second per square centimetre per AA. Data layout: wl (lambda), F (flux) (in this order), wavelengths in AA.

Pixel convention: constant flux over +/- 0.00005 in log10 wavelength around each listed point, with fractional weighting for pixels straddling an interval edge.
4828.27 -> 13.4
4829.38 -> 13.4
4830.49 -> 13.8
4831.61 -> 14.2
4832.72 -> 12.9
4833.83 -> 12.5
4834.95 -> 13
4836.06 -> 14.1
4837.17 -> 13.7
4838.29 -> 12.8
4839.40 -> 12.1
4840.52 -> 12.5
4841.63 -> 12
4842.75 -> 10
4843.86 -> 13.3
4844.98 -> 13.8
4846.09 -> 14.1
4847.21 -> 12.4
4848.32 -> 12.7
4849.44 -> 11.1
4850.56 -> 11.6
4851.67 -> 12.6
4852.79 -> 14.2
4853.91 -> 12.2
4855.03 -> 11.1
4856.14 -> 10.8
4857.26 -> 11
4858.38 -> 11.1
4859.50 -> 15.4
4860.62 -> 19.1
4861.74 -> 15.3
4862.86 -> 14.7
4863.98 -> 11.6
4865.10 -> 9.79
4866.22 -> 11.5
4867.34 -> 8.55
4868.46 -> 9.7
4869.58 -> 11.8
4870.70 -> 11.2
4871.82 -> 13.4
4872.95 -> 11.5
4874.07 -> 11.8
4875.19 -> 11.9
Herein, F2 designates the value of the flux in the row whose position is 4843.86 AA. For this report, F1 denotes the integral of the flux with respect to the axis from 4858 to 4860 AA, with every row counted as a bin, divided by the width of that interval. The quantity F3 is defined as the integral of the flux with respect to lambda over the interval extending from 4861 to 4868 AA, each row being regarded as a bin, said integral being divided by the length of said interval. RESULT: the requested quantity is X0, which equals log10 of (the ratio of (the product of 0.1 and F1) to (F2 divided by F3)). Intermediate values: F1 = 13.4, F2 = 13.3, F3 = 12.1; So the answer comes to 0.08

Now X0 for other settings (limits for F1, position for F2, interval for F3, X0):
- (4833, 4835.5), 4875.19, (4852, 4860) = 0.12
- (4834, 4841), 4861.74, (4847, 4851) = 0.01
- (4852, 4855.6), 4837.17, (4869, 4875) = 0.04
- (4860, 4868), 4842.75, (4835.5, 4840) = 0.23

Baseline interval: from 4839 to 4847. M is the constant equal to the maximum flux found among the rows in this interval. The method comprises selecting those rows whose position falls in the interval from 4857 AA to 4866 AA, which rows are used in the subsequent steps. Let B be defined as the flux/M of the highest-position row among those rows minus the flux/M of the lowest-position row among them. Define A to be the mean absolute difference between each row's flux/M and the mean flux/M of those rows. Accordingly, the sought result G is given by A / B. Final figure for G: -2.17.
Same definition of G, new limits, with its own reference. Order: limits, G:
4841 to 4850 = -1.17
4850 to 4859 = -1.76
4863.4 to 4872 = 0.66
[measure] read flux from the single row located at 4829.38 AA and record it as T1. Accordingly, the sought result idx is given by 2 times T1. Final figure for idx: 27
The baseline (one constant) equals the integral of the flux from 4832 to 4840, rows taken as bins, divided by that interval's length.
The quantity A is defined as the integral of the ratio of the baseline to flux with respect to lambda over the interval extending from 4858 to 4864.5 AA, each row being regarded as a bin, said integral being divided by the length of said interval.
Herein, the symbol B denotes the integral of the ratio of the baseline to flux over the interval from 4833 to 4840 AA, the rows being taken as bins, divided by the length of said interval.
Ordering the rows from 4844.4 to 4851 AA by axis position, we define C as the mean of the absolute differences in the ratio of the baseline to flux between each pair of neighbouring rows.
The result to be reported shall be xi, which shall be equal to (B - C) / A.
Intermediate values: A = 0.92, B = 1.00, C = 0.07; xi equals 1.01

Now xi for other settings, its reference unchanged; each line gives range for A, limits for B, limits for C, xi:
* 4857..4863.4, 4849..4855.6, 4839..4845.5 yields 1.03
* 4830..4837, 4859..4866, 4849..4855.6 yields 0.88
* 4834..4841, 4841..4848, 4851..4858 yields 0.96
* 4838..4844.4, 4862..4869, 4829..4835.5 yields 1.07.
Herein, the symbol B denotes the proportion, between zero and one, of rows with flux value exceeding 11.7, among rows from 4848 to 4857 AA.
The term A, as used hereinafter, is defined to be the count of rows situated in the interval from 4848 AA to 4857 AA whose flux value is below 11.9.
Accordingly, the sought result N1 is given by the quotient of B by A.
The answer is 0.125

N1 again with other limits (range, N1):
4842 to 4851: 0.208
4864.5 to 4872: 0.048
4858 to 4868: 0.089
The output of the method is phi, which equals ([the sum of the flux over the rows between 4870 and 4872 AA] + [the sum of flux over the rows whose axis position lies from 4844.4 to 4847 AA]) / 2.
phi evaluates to 26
